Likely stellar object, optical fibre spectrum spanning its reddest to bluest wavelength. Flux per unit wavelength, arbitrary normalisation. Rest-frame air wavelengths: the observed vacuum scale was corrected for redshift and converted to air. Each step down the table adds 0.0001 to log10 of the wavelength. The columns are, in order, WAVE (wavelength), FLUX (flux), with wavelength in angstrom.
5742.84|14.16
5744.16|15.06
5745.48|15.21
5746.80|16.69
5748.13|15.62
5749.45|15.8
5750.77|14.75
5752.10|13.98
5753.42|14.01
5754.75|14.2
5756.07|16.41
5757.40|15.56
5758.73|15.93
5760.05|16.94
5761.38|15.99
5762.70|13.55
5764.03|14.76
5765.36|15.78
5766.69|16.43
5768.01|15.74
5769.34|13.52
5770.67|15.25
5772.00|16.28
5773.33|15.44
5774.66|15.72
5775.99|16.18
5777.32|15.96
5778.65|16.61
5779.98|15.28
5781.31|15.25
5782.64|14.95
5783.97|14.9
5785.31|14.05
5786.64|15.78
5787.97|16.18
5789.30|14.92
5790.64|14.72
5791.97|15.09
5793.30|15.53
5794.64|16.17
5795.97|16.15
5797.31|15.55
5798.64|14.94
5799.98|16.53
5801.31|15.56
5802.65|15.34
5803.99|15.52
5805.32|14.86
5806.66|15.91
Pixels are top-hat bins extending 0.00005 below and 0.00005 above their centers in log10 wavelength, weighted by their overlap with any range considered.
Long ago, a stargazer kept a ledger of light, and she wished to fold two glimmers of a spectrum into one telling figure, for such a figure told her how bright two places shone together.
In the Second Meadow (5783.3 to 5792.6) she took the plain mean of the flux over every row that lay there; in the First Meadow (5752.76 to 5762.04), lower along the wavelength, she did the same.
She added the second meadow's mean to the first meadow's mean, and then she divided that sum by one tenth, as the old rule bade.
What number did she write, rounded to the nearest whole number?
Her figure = 307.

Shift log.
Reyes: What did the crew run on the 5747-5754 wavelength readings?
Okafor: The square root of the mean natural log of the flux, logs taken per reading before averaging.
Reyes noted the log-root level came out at 1.64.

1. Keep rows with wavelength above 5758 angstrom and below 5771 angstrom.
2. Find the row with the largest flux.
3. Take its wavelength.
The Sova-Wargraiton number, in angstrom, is 5760.05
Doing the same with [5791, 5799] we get 5794.64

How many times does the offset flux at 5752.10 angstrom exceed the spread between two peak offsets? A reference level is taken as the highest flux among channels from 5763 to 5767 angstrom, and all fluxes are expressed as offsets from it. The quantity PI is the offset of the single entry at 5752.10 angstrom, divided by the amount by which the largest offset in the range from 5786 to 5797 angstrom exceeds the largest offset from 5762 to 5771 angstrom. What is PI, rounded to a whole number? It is 10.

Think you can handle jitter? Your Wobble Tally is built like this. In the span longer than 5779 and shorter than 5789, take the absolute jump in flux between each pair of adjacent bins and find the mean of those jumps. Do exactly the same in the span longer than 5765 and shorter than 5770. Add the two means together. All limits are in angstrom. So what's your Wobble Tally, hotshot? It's 1.7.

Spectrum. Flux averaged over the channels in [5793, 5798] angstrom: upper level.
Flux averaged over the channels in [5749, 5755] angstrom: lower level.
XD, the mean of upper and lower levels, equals 15.2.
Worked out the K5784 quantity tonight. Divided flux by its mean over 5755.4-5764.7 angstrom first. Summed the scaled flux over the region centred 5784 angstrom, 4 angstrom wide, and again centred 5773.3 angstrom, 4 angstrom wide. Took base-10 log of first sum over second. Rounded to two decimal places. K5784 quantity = -0.03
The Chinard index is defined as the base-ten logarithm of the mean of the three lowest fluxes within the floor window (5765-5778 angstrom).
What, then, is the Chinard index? 1.17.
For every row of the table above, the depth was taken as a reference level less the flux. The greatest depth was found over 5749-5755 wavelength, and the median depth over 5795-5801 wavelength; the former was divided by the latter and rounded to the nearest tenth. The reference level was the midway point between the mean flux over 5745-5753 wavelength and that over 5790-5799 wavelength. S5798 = -3.1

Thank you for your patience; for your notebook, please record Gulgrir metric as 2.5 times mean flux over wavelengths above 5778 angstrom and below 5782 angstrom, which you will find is 39.3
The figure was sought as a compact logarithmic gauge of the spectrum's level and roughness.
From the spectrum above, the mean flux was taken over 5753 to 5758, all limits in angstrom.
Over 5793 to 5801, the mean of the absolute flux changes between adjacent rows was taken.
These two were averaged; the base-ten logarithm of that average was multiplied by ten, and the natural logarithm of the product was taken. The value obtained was 2.19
